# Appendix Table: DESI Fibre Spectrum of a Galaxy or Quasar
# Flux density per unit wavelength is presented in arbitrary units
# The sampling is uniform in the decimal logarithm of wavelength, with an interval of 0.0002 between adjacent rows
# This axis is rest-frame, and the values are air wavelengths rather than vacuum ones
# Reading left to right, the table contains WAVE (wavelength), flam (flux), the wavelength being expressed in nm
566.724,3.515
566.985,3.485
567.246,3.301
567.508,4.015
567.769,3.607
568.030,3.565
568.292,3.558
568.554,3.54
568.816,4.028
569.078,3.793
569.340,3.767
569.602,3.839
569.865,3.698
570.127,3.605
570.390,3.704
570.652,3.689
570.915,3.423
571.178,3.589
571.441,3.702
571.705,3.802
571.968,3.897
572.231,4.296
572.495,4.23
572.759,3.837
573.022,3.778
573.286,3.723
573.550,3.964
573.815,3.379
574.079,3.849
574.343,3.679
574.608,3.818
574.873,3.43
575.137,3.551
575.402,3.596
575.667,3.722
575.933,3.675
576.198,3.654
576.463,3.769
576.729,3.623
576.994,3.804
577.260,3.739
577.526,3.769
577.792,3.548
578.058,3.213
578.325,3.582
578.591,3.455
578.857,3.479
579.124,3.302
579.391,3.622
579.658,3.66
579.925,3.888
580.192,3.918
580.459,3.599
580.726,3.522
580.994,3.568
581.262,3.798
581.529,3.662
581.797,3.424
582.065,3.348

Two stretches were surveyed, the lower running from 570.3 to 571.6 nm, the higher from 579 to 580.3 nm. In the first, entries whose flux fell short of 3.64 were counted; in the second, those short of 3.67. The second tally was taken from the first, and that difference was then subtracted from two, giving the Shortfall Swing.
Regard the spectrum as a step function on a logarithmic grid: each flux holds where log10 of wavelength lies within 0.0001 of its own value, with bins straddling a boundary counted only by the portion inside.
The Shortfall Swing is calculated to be 3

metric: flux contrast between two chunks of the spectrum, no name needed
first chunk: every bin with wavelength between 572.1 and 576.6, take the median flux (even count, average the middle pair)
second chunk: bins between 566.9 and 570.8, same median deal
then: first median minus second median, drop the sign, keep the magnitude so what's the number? 0.03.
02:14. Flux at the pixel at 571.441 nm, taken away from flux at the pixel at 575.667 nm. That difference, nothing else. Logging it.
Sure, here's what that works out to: 0.0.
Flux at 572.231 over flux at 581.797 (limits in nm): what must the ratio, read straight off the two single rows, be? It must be 1.25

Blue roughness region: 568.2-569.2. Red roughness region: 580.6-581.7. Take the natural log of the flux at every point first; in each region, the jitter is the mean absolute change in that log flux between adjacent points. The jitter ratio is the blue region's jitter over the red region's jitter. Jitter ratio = 1.74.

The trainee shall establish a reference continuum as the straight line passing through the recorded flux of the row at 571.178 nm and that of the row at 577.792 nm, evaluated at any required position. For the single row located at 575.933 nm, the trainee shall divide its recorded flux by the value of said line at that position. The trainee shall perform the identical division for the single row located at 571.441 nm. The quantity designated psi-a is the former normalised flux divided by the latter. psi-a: 1.00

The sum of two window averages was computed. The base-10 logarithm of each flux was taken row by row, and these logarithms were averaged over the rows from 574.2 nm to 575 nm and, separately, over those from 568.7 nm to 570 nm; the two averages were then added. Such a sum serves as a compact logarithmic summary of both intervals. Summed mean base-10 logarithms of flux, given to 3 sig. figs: 1.14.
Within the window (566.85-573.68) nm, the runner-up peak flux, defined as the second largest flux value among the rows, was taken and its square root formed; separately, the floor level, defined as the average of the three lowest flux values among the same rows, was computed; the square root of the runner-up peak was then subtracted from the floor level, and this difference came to 1.35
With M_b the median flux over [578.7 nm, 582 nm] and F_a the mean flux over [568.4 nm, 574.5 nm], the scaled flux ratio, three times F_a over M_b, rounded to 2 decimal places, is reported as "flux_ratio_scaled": 3.14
